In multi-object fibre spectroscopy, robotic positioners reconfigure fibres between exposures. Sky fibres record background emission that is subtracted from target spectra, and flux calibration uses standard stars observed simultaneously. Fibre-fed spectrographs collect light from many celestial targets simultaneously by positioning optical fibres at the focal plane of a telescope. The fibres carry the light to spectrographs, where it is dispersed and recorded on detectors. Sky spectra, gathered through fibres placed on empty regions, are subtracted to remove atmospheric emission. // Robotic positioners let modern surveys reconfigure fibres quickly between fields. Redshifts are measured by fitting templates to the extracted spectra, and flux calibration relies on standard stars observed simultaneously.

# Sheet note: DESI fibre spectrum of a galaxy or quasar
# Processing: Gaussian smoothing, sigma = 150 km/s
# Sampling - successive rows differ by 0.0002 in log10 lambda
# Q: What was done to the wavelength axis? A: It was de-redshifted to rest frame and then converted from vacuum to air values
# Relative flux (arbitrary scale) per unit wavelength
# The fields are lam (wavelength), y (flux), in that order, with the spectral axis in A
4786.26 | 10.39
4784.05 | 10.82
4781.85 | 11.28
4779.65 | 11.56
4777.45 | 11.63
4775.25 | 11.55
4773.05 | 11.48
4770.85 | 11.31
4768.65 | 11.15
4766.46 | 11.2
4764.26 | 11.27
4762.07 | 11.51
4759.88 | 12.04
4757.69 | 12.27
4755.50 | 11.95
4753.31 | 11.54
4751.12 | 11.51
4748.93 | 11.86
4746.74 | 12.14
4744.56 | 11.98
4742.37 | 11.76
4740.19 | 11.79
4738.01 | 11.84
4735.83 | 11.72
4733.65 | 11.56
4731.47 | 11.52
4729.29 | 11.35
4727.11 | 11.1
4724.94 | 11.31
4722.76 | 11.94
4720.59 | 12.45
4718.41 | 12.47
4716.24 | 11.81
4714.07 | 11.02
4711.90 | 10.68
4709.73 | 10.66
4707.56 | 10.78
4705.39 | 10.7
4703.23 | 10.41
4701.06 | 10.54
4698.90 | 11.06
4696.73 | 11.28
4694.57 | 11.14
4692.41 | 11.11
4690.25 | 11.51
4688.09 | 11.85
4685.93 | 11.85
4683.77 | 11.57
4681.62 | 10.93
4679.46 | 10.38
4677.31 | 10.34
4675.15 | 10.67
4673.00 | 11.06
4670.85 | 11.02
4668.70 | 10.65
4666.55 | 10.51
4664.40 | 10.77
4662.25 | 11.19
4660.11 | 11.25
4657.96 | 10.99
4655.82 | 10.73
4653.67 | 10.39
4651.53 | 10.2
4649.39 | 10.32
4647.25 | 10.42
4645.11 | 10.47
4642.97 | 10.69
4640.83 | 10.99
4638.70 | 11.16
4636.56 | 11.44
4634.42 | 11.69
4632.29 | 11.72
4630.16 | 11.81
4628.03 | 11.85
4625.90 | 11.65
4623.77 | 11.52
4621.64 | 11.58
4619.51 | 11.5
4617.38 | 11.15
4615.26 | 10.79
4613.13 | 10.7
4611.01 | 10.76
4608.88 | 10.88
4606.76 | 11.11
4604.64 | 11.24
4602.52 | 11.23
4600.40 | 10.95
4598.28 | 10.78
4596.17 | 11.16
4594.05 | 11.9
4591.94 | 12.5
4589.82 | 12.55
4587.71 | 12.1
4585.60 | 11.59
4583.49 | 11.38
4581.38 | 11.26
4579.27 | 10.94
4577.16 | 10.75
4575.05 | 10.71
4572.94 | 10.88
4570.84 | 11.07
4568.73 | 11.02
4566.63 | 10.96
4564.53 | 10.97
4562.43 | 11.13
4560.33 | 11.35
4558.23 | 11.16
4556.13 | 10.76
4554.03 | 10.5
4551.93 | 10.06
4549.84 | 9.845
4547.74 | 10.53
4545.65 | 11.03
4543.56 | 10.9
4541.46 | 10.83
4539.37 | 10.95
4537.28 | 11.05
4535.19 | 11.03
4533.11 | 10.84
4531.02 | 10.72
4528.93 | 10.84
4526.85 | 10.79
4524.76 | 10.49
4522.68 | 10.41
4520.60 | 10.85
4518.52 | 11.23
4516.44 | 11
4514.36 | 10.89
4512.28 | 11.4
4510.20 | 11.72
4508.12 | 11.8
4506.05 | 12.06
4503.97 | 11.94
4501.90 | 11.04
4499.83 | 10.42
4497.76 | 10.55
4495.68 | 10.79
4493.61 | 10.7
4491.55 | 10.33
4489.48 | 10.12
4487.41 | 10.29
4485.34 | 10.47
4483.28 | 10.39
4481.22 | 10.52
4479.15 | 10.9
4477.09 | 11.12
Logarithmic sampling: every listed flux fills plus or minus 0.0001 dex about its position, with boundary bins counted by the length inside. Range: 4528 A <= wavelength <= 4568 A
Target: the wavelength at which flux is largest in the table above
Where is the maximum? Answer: 4560.33 A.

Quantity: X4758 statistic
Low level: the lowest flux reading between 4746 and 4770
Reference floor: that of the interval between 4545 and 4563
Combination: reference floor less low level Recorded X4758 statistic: -1.3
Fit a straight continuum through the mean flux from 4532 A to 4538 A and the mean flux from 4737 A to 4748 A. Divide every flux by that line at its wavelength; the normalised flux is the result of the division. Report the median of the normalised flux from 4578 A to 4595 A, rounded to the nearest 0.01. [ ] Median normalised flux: 1.05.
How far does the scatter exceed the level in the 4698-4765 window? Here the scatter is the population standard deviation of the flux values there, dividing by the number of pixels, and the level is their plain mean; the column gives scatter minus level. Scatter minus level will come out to -10.9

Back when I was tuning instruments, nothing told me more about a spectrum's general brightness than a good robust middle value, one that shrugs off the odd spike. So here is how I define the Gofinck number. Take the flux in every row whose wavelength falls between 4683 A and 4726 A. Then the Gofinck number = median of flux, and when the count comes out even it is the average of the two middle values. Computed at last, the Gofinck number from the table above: 11.2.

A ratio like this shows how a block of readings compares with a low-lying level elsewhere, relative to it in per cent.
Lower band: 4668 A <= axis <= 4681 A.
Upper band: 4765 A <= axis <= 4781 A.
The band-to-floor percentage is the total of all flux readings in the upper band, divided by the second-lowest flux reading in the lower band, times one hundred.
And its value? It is 770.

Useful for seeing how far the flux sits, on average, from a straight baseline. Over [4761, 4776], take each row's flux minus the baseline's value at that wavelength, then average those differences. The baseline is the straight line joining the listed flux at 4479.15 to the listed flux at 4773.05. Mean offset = -0.12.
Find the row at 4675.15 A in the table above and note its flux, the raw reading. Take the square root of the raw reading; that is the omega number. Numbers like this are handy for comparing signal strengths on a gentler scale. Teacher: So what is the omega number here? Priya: 3.266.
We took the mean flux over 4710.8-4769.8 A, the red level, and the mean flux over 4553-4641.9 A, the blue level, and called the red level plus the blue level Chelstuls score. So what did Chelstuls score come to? 22.92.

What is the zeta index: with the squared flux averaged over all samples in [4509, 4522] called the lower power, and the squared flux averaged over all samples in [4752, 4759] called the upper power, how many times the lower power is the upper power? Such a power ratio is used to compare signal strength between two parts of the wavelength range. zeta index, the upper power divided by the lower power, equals 1.14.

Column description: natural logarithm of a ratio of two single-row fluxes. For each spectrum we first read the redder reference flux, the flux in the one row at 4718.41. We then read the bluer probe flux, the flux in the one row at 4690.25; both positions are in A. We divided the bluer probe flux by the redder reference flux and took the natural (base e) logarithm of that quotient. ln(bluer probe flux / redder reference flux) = -0.08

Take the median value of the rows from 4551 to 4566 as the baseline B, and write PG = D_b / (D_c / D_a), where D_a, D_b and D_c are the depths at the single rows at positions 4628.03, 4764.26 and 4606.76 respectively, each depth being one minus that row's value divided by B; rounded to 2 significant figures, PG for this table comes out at -0.17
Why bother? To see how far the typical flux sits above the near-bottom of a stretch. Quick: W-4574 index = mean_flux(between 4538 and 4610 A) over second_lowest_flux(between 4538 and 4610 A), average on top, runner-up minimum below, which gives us 1.10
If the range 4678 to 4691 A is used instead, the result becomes 1.04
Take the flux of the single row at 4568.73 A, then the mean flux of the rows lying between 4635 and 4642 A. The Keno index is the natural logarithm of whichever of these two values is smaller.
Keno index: 2.40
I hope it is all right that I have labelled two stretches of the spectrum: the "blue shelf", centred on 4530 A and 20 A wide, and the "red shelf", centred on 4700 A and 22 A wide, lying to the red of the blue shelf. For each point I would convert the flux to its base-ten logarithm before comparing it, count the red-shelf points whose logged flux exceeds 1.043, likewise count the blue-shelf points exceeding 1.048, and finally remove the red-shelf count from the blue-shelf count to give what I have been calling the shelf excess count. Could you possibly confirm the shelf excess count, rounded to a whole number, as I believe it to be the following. -5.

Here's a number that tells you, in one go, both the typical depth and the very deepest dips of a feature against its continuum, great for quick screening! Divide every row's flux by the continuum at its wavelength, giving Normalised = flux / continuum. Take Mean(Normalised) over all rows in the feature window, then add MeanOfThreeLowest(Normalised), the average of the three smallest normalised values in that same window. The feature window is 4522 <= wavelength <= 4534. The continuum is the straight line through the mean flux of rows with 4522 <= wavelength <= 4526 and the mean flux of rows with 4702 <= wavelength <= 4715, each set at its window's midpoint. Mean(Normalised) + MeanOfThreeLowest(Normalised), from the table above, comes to 2.03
